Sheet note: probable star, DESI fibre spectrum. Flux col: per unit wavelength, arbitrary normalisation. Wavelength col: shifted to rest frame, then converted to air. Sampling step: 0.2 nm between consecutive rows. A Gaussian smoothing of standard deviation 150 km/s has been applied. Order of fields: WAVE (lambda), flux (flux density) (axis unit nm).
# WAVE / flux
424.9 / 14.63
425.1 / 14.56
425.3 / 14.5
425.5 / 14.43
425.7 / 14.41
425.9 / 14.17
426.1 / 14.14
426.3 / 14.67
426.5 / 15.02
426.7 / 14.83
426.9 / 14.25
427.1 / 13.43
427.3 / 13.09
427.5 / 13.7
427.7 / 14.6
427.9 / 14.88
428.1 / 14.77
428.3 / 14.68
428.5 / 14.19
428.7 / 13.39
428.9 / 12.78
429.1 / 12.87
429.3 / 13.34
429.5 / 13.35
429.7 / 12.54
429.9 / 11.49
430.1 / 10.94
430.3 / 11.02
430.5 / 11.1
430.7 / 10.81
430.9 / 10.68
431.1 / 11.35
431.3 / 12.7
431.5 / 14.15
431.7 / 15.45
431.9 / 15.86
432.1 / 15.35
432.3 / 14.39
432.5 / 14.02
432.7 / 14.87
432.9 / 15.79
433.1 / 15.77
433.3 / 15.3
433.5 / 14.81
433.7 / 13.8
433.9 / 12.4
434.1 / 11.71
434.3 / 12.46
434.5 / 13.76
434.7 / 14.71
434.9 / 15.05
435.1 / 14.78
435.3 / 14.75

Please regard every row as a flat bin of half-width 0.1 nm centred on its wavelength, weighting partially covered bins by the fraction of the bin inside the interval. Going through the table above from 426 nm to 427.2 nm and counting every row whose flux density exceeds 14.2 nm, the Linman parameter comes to 4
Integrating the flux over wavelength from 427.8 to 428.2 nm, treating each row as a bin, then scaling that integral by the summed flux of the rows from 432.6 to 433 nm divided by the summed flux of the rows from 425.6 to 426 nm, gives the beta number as 6.4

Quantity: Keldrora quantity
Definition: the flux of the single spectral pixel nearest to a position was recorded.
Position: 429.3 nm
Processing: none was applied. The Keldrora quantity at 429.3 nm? 13.34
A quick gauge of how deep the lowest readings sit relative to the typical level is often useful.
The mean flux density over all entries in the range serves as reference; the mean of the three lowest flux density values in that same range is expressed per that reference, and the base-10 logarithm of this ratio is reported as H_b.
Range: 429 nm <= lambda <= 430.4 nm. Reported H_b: -0.040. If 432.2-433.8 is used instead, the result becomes -0.023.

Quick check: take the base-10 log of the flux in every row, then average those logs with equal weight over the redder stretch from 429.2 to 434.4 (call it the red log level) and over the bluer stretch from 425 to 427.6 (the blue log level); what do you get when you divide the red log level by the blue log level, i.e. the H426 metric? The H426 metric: 0.97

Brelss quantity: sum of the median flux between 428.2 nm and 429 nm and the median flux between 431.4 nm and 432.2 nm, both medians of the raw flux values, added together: 29.2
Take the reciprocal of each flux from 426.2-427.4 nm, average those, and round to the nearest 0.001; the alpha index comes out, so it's 0.071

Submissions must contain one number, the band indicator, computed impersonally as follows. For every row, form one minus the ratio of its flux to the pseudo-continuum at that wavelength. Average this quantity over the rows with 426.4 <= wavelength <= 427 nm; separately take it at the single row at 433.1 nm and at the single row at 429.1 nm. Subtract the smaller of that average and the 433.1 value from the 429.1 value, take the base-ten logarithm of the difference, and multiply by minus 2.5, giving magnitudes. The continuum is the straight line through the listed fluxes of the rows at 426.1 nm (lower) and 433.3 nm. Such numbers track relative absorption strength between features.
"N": 2.0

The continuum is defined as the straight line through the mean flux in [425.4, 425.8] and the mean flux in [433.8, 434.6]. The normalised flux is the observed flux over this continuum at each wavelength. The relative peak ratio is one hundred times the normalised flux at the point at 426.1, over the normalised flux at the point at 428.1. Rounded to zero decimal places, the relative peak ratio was 93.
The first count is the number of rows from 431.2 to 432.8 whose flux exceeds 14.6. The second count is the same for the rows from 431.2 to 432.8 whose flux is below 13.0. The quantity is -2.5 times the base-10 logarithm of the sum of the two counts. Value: -1.75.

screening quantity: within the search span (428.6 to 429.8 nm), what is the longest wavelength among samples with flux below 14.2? 429.7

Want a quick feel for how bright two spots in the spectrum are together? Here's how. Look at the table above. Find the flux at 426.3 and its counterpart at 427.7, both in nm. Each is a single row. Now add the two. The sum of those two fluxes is 29.3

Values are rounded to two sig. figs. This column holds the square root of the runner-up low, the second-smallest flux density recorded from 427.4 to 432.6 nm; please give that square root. 3.3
